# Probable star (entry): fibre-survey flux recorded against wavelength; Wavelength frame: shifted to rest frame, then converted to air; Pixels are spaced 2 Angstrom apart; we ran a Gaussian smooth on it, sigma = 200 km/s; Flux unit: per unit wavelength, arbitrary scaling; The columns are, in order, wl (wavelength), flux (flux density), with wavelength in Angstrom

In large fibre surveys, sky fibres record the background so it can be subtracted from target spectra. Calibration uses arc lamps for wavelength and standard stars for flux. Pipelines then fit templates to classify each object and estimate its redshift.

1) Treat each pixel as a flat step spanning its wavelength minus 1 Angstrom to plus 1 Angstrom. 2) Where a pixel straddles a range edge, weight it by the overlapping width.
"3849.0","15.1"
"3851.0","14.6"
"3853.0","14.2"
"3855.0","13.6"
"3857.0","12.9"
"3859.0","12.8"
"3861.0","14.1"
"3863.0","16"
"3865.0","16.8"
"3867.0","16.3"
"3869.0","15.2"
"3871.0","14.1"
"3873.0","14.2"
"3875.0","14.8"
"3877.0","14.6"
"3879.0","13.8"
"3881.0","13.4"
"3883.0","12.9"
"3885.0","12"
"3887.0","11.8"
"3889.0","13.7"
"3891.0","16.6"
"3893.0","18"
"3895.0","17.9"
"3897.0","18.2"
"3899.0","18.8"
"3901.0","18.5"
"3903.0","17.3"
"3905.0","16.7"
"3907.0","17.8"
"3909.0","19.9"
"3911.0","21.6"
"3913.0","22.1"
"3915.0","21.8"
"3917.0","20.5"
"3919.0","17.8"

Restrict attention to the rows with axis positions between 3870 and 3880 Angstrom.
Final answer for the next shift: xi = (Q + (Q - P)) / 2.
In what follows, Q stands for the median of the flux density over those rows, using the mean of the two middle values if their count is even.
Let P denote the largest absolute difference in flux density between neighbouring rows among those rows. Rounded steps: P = 0.80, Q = 14.2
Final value 13.8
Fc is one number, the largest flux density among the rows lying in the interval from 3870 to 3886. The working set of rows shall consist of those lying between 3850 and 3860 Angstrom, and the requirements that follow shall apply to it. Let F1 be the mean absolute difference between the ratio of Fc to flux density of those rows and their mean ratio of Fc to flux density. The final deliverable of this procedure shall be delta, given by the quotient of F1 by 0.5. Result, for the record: 0.100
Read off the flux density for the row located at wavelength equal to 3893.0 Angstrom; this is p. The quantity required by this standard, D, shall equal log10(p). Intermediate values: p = 18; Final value 1.26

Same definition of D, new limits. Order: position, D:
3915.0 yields 1.34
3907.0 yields 1.25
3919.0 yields 1.25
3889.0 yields 1.14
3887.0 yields 1.07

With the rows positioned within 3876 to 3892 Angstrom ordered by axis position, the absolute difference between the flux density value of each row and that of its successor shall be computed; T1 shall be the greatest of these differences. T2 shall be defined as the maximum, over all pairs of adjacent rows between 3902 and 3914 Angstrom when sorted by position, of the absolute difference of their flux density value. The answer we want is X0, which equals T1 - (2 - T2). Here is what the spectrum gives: 3.00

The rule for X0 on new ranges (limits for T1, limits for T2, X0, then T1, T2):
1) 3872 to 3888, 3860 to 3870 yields 0.80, 0.9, 1.9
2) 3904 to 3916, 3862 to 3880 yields 1.20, 2.1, 1.1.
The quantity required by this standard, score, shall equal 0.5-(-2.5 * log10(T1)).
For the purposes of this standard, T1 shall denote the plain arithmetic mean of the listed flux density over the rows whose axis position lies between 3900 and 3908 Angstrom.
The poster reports 3.61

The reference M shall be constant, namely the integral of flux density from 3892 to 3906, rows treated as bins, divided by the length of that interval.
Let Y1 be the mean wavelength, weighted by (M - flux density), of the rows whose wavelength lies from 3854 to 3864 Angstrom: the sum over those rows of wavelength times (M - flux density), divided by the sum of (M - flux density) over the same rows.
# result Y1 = 3858.4 Angstrom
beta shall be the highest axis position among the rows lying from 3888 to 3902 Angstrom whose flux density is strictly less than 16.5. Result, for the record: 3889.0 Angstrom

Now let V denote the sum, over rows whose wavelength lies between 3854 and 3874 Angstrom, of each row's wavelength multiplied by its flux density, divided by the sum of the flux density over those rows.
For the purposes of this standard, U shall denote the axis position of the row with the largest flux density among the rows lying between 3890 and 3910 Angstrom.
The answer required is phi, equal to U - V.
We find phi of 44.8 Angstrom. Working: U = 3909.0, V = 3864.2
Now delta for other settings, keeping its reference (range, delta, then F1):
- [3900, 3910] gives 0.082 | 0.041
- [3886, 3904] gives 0.235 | 0.117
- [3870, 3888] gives 0.147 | 0.074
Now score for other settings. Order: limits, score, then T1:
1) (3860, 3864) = 3.44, 15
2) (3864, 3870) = 3.52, 16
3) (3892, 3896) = 3.64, 18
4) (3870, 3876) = 3.39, 14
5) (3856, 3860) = 3.27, 13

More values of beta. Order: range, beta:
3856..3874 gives 3873.0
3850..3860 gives 3859.0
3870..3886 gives 3885.0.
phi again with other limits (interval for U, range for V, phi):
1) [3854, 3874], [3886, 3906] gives -31.5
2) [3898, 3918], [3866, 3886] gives 37.4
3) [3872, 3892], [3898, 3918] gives -17.4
